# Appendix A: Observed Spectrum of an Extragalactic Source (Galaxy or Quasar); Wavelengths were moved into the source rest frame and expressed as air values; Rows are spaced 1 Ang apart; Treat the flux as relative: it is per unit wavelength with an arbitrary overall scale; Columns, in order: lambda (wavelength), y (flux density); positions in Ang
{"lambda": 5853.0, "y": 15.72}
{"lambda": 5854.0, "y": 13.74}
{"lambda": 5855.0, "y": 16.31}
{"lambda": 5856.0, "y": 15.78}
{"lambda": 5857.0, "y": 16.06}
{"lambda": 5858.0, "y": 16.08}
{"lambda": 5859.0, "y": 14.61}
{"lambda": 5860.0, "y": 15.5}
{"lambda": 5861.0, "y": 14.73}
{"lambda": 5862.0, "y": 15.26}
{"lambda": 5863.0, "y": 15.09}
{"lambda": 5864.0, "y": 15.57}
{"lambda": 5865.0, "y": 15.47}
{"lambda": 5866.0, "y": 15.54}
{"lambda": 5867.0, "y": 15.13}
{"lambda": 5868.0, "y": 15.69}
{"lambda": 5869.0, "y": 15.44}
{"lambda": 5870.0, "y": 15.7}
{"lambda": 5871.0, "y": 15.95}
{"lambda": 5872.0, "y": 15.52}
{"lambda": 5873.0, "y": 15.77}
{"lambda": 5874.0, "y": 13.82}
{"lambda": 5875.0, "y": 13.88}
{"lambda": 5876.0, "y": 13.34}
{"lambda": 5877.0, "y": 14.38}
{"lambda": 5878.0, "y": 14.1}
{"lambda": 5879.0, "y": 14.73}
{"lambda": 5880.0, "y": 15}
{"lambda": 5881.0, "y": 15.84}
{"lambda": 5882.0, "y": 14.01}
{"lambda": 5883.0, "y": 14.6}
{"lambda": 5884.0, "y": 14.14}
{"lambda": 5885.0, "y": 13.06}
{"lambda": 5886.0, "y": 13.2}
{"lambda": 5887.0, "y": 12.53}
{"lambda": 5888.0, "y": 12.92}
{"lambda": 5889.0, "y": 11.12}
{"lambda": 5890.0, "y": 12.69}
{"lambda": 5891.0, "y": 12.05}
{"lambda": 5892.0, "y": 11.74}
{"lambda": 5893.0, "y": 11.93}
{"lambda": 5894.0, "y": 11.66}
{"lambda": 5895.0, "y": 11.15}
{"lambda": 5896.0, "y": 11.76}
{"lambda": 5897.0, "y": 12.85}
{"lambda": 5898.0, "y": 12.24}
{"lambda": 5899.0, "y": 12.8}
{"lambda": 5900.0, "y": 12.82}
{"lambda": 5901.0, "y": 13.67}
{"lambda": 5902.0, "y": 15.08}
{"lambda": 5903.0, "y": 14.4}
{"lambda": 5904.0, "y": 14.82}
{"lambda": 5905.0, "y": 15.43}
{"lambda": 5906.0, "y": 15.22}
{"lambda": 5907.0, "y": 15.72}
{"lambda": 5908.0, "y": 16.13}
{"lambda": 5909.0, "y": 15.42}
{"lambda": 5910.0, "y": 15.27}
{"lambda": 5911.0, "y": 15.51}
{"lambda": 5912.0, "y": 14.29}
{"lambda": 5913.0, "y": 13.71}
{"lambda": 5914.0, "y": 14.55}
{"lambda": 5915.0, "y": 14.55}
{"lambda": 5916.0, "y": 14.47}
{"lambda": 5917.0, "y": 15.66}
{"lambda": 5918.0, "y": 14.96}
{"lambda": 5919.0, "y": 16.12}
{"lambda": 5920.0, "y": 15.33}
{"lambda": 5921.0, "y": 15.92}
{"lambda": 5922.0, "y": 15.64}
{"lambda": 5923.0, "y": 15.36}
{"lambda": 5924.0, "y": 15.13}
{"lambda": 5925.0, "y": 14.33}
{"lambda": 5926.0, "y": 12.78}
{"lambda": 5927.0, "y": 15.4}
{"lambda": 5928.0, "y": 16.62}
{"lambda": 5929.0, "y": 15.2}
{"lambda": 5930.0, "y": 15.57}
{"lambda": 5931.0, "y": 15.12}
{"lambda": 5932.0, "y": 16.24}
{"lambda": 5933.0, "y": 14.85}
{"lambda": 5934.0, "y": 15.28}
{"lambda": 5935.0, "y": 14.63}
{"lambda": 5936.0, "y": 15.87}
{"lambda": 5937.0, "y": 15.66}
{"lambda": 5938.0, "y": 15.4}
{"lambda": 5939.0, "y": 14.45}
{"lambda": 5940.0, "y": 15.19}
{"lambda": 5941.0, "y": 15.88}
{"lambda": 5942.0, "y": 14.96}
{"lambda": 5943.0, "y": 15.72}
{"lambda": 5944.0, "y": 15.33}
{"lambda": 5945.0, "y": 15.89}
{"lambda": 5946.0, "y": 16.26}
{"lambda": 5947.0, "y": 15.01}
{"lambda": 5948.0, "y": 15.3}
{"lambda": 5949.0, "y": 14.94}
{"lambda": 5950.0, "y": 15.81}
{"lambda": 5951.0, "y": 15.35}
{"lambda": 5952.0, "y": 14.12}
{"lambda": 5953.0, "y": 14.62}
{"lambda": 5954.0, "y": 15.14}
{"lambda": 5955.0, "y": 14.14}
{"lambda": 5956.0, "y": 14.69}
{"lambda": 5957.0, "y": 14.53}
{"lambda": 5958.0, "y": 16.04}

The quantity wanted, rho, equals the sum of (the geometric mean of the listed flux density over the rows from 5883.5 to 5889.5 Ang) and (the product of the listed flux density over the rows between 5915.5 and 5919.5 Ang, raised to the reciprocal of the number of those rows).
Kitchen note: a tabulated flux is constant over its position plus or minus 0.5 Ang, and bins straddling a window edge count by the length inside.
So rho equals 28.1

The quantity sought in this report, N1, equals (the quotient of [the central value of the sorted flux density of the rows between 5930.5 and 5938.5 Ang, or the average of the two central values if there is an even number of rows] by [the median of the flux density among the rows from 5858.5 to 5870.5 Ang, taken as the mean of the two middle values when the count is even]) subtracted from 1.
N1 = 0.01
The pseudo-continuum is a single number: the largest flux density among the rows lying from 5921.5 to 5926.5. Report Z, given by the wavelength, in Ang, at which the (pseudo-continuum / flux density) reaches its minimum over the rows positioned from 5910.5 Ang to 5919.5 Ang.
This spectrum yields 5919.0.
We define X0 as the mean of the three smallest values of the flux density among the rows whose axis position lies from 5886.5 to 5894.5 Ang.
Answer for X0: 11.5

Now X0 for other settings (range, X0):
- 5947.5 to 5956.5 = 14.3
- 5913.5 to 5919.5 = 14.5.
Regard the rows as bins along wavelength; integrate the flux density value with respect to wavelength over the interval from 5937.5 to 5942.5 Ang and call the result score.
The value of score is 75.9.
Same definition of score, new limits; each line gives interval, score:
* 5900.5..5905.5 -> 73.4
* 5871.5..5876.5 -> 72.3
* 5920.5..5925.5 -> 76.4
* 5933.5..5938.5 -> 76.8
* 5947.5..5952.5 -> 75.5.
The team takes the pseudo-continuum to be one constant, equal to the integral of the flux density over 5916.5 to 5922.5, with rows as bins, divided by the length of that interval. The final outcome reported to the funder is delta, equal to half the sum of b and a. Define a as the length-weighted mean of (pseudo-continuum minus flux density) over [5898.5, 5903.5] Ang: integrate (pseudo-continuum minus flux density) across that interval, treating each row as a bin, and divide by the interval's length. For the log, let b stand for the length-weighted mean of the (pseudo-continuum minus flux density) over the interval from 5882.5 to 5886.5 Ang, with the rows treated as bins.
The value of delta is 1.9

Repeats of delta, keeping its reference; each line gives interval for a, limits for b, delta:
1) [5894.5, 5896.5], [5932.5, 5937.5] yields 2.2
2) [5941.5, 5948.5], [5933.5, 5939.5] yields 0.2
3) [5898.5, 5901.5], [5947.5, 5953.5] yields 1.5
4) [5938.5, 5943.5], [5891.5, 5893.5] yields 2.1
